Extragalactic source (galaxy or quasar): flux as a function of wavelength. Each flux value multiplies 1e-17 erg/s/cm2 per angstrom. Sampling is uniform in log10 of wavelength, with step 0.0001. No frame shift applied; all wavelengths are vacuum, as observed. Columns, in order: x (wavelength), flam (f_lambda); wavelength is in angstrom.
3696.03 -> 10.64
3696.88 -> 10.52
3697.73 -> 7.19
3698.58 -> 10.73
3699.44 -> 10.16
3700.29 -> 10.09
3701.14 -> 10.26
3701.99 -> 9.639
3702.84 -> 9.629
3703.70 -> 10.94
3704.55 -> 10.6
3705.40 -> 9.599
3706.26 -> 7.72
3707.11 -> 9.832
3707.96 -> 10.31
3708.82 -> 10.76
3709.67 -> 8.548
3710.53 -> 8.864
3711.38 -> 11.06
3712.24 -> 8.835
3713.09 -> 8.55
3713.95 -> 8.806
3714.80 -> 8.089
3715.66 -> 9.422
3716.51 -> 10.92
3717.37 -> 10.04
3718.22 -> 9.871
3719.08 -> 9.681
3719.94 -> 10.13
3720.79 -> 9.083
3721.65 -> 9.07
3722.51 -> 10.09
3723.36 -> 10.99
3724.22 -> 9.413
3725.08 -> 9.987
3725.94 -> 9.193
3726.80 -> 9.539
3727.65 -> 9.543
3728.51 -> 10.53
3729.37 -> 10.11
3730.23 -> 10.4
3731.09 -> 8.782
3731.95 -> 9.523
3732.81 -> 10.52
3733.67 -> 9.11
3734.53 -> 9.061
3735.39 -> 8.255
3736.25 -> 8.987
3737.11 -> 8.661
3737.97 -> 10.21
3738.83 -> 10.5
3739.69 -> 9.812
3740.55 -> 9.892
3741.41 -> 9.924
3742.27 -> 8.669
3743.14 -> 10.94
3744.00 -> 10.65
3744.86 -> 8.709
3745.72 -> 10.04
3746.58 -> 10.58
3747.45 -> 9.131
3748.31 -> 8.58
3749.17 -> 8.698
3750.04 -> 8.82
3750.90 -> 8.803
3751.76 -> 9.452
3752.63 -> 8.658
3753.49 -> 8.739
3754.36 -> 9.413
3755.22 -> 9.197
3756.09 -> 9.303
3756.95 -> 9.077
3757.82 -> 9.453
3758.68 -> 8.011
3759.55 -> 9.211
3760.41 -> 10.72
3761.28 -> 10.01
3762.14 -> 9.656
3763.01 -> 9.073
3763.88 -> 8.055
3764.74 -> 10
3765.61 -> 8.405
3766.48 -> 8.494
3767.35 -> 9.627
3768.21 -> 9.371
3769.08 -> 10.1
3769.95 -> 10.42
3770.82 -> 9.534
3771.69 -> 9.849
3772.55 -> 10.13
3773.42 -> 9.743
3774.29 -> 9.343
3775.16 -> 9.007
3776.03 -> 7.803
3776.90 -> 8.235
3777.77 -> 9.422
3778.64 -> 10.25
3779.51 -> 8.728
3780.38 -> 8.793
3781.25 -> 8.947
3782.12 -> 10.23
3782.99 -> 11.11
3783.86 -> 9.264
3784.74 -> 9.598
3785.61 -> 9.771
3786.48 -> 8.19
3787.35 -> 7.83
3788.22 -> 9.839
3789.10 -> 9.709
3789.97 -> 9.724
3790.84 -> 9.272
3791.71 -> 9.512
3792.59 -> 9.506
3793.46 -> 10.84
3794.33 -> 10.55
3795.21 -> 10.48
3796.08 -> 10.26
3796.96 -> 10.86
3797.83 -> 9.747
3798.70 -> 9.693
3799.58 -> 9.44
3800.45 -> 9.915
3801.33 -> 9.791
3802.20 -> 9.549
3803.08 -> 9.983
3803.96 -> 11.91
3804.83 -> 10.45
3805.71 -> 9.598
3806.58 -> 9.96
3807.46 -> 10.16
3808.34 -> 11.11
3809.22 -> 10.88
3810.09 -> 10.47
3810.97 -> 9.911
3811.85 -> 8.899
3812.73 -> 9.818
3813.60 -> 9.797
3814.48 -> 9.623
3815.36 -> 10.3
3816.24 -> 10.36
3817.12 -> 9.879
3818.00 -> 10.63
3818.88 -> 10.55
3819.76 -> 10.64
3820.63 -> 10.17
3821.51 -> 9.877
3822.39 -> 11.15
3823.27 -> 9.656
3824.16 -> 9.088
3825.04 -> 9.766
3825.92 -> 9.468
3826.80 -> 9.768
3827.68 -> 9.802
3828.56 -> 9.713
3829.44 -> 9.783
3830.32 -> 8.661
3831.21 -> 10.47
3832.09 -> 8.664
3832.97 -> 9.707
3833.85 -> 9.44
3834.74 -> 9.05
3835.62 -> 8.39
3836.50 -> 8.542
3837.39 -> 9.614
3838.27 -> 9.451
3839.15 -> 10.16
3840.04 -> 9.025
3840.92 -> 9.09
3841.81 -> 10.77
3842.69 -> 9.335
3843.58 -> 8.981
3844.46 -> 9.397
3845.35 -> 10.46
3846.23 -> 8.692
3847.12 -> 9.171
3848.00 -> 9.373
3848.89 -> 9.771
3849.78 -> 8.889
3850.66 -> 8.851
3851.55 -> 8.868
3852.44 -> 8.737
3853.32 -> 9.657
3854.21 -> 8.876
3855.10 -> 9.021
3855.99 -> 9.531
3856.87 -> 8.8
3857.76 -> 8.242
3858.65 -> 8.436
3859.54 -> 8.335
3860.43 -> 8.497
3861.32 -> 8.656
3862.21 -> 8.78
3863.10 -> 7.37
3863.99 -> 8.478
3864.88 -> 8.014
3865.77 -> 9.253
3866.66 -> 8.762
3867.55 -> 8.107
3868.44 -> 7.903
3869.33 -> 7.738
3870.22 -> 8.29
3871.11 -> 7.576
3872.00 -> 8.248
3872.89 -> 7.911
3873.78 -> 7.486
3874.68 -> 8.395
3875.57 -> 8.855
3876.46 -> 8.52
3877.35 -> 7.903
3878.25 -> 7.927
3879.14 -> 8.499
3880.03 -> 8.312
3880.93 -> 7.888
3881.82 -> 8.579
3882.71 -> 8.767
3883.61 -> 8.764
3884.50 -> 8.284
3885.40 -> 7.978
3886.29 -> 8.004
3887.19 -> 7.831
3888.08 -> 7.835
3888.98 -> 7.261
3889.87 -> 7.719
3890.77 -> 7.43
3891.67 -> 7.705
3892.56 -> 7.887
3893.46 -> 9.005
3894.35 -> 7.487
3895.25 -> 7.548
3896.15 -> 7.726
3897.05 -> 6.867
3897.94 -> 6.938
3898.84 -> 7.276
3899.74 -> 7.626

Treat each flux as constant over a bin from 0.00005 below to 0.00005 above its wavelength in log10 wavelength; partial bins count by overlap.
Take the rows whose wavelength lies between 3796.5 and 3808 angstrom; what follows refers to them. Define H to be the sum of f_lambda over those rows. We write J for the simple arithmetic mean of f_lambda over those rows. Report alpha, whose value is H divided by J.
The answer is 13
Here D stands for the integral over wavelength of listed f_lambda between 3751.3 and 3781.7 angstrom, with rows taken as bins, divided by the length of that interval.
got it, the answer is 9.26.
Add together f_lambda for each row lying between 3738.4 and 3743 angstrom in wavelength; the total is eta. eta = 48.8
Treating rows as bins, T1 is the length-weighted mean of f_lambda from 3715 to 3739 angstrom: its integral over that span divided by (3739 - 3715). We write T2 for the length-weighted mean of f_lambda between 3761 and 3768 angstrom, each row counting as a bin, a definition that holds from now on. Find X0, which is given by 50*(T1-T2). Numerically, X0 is 26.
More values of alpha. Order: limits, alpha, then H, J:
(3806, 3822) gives 18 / 183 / 10.2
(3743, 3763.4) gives 24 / 225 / 9.4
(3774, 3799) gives 29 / 277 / 9.5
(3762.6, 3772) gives 11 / 103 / 9.4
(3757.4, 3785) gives 32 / 301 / 9.4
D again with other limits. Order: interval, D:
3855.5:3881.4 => 8.30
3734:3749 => 9.55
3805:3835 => 9.91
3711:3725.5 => 9.64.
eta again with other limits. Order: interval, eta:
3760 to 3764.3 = 47.5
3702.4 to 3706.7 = 48.5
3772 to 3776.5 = 46.0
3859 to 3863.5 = 41.6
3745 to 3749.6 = 47.0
